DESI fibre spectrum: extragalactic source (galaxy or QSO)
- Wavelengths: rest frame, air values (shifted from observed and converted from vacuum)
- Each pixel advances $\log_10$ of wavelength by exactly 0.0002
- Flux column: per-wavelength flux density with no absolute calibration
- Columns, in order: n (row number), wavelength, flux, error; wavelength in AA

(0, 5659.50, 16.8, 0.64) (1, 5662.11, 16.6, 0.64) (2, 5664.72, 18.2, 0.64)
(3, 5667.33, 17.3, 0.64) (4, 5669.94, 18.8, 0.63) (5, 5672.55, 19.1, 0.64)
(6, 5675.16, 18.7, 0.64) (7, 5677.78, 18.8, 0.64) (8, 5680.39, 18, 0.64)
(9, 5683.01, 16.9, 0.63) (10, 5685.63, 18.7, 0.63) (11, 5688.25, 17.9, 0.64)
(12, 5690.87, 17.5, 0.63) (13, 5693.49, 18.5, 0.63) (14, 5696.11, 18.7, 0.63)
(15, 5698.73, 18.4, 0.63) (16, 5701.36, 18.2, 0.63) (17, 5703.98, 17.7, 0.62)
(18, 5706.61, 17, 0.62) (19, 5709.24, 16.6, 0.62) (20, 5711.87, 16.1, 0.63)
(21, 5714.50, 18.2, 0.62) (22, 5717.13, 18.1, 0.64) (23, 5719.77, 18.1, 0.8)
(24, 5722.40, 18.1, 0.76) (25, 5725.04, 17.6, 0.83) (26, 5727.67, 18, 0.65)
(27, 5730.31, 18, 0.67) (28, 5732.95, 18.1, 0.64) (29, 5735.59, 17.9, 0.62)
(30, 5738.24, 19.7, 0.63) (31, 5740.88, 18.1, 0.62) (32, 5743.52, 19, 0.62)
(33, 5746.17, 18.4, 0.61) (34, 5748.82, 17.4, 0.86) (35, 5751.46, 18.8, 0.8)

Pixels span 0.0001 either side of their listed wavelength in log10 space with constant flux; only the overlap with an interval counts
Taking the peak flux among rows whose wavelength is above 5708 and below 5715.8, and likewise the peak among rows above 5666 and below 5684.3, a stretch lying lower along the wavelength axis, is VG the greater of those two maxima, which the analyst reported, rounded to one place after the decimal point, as 19.1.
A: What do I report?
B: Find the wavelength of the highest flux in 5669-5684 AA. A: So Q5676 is 5672.55 AA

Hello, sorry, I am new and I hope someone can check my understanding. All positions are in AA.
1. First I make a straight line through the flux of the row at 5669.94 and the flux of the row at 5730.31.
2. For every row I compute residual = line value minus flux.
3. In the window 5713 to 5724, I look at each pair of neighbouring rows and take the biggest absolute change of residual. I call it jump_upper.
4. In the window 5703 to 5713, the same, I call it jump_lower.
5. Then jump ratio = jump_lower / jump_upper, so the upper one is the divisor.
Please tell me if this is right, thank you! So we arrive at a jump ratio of 10.2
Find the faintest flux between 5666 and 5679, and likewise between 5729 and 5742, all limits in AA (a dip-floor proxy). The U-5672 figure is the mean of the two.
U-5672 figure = 17.6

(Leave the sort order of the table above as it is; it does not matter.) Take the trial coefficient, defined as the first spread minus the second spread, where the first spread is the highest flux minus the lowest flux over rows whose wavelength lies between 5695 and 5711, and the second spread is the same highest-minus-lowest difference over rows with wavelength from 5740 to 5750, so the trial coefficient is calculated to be 0.5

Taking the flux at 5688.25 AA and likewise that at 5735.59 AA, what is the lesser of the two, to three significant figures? 17.9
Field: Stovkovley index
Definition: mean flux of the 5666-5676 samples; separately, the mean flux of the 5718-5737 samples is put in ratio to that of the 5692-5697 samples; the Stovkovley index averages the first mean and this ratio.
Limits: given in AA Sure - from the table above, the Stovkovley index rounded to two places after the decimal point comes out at 9.72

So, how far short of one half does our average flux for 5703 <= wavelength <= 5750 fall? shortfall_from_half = -17.39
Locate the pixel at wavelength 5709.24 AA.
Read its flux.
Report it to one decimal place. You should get 16.6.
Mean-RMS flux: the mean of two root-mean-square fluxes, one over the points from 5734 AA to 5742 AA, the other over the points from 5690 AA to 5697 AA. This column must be 18.4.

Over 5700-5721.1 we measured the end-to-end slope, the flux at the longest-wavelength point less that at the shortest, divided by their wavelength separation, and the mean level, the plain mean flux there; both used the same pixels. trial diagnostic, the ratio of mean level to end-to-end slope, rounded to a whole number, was -3222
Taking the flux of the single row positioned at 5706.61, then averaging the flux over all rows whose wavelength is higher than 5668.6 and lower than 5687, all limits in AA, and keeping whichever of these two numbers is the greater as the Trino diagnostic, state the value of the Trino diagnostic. 18.4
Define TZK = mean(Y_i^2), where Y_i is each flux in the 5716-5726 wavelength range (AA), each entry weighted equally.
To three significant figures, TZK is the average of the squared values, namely 323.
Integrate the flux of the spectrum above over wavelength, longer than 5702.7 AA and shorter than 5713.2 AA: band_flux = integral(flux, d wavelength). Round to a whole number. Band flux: 177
